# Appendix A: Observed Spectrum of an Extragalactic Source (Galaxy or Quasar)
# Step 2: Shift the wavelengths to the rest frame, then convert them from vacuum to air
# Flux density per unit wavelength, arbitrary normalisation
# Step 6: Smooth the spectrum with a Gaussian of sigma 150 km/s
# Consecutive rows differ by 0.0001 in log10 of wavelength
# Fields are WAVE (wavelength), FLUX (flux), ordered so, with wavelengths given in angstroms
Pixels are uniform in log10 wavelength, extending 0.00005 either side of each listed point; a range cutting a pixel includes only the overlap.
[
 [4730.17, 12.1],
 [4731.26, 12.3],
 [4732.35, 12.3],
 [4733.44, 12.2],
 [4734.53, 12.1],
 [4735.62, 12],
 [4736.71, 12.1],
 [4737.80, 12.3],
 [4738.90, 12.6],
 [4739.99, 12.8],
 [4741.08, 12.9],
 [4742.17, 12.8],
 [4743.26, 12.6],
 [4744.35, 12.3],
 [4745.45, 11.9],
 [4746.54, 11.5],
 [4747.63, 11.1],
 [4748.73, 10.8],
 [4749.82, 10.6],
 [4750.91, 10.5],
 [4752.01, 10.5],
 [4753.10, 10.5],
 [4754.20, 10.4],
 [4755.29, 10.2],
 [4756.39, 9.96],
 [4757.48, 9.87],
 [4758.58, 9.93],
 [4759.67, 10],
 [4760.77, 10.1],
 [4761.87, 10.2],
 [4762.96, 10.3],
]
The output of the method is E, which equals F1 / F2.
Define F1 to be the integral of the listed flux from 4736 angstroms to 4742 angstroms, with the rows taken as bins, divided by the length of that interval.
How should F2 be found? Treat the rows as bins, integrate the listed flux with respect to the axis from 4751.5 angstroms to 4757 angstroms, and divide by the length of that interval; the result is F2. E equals 1.2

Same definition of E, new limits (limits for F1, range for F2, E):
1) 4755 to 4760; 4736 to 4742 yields 0.8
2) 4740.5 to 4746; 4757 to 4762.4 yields 1.2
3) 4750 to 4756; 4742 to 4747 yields 0.9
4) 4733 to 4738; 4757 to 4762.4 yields 1.2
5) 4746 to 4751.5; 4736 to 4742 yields 0.9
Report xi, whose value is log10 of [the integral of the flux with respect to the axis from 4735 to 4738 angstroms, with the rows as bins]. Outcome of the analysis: 1.6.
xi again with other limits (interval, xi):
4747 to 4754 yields 1.9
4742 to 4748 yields 1.9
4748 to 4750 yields 1.3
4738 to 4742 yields 1.7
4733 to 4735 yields 1.4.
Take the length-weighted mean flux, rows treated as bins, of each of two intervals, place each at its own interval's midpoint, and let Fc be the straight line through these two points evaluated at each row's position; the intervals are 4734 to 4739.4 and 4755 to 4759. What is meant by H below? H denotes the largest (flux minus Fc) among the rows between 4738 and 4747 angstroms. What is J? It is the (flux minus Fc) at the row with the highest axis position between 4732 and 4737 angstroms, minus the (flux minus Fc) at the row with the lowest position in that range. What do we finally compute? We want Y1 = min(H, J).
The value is 0.28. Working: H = 1.20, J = 0.3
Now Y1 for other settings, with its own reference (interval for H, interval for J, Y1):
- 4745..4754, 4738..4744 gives 0.48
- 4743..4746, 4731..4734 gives 0.14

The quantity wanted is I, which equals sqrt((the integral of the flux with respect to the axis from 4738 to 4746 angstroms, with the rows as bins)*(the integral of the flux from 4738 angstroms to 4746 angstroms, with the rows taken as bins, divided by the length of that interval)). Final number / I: 35.5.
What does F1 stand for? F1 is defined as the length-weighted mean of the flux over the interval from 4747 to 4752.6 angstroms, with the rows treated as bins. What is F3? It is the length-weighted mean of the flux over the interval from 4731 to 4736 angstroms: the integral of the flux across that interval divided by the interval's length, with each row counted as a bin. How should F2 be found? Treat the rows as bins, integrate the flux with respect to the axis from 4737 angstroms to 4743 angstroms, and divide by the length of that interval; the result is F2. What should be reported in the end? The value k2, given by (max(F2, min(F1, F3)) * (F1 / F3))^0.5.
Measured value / 3.34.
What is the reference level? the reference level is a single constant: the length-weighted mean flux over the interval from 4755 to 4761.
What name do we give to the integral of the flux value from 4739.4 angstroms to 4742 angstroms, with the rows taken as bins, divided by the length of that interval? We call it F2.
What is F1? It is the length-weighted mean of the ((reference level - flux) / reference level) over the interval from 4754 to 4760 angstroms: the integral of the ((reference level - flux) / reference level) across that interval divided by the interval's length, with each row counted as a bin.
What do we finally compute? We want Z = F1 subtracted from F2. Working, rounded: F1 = 0.00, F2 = 12.9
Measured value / 12.9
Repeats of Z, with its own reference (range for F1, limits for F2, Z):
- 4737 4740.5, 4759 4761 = 10.3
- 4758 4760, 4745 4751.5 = 11.0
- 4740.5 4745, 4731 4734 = 12.5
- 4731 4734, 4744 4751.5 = 11.4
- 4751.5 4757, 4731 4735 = 12.3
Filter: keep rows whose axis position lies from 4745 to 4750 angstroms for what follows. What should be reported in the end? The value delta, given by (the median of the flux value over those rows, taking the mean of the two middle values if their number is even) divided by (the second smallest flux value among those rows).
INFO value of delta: 1.03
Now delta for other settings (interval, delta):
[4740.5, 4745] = 1.01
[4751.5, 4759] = 1.03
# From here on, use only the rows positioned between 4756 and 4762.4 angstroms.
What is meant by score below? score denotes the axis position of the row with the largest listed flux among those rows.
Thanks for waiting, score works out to 4761.87 angstroms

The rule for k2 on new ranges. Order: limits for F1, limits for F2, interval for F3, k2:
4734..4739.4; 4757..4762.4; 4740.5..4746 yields 3.45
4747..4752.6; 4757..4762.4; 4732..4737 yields 3.08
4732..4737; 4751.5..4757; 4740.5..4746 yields 3.43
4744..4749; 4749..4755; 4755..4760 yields 3.48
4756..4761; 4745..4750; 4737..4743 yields 2.97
